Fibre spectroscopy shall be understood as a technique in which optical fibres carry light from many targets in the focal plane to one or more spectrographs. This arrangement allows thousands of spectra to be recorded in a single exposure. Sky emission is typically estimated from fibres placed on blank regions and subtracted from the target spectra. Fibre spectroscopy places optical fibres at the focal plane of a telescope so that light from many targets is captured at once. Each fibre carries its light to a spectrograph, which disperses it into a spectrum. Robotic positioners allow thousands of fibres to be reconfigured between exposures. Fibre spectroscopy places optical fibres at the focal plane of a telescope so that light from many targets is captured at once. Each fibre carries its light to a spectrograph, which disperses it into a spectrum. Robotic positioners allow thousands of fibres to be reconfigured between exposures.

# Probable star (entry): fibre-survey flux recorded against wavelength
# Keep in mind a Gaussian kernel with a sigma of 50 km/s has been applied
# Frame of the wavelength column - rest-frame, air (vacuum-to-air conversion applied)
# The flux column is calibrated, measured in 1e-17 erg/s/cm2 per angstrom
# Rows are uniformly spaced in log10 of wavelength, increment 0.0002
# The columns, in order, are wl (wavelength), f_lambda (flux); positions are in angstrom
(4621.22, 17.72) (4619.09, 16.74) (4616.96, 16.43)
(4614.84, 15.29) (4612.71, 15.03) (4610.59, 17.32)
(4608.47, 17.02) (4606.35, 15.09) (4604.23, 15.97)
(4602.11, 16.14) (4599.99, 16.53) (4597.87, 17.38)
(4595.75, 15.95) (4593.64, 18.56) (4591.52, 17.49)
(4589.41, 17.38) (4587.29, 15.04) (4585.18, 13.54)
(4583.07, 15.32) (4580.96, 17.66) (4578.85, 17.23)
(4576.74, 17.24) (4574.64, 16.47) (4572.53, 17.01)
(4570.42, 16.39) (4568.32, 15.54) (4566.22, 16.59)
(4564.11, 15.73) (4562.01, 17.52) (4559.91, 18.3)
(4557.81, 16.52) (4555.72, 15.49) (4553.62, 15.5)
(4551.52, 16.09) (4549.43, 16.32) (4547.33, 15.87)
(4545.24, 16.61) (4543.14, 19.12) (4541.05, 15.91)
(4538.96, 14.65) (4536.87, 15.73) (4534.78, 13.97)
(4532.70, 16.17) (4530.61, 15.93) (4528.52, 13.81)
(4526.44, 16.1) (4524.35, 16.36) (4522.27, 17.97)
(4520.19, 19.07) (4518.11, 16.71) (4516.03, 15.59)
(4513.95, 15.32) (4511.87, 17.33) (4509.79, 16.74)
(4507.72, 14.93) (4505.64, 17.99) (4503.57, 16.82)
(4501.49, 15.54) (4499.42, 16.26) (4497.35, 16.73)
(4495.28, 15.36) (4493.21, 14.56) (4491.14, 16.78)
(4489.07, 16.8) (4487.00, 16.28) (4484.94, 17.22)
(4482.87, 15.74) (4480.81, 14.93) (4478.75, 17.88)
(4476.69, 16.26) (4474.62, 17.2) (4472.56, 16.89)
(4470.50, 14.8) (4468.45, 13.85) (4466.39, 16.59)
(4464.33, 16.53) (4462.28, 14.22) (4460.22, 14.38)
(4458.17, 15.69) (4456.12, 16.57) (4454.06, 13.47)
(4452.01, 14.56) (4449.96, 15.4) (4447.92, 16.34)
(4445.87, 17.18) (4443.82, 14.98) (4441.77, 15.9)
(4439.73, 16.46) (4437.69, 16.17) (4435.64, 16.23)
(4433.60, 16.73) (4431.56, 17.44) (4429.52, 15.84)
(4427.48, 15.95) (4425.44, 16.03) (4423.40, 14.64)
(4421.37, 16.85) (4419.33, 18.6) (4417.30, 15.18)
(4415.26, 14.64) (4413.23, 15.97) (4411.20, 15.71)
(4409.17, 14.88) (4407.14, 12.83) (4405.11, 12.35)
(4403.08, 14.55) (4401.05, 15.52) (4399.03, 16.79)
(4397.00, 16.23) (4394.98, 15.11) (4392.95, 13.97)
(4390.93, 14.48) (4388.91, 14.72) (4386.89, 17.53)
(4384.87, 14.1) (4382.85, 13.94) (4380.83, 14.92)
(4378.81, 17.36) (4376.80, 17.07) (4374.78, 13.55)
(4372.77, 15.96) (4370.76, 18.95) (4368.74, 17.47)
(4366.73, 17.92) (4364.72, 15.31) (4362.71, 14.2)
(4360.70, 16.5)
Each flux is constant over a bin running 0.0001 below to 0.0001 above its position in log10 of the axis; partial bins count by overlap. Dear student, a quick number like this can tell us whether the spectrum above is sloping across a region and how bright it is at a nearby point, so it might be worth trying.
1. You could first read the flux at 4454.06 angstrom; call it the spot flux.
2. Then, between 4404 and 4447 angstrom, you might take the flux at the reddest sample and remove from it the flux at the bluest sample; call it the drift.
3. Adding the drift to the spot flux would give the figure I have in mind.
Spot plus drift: 18.3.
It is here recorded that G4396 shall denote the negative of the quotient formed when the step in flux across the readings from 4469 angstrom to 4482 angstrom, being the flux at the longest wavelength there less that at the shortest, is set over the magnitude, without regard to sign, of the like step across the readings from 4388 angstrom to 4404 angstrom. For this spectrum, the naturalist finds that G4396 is -0.8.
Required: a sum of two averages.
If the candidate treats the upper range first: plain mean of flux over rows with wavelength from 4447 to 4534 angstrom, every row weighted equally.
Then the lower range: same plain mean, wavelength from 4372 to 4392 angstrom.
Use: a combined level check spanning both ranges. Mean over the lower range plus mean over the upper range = 31.4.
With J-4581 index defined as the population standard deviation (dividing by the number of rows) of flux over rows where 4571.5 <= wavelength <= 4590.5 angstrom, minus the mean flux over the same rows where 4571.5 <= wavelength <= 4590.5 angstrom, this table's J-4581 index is -15.0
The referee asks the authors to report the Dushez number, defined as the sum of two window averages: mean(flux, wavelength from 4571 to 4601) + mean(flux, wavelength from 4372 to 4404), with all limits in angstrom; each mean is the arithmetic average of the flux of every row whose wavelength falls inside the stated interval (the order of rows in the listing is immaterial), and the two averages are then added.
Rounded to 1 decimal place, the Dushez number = 32.0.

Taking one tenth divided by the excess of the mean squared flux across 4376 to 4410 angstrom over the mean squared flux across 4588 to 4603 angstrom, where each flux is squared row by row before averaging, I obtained -0.0016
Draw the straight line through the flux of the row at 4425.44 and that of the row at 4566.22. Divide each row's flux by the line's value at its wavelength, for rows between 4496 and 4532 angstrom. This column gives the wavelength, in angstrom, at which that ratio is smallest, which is 4528.52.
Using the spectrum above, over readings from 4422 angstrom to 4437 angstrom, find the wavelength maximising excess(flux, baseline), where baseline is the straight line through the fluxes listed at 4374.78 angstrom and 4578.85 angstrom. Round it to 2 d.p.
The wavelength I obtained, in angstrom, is 4431.56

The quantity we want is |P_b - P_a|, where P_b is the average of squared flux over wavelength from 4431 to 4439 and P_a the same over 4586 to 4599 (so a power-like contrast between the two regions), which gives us 12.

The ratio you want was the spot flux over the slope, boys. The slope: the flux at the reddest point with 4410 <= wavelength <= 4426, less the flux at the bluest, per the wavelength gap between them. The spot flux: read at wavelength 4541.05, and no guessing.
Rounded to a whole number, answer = 708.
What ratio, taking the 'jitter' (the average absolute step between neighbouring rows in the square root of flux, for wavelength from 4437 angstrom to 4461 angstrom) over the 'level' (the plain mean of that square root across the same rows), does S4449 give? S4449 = 0.038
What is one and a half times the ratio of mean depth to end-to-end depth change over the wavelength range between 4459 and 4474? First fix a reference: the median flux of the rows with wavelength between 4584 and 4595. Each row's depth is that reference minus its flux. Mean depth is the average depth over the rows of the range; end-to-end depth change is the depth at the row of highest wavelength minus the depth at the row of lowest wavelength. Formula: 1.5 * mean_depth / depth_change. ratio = -1.2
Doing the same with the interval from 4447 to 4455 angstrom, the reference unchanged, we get 1.3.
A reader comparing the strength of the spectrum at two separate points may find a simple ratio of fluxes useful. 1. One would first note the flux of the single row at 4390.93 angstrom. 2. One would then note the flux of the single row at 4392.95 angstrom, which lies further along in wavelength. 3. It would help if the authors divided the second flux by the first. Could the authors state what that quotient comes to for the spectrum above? 0.96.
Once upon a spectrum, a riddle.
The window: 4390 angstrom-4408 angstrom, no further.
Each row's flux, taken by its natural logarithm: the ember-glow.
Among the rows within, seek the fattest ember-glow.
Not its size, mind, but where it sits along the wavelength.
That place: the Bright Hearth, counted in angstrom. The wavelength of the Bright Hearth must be 4399.03 angstrom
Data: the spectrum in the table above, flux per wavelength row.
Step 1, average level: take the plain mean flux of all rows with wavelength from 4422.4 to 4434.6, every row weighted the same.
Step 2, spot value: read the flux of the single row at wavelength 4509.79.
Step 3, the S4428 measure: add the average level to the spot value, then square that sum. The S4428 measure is 1079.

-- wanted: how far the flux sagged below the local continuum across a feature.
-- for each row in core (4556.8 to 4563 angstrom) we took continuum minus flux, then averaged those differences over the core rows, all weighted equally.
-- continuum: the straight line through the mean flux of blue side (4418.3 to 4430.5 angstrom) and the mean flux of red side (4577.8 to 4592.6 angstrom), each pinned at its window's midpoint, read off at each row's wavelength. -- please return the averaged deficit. -1.20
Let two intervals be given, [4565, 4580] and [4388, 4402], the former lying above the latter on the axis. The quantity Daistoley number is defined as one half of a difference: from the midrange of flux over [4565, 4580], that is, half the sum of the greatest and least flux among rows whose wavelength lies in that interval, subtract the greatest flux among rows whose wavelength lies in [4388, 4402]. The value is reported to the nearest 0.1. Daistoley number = -0.2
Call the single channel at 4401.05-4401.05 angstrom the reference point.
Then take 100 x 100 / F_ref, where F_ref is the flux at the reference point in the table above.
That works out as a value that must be 644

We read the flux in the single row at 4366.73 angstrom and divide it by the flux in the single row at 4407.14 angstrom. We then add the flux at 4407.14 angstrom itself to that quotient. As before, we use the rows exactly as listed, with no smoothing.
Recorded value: 14.2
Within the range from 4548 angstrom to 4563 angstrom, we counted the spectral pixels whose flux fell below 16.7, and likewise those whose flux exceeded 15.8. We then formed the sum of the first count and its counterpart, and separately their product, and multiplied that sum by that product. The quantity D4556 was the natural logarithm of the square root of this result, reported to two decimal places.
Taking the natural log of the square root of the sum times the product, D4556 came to 2.76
